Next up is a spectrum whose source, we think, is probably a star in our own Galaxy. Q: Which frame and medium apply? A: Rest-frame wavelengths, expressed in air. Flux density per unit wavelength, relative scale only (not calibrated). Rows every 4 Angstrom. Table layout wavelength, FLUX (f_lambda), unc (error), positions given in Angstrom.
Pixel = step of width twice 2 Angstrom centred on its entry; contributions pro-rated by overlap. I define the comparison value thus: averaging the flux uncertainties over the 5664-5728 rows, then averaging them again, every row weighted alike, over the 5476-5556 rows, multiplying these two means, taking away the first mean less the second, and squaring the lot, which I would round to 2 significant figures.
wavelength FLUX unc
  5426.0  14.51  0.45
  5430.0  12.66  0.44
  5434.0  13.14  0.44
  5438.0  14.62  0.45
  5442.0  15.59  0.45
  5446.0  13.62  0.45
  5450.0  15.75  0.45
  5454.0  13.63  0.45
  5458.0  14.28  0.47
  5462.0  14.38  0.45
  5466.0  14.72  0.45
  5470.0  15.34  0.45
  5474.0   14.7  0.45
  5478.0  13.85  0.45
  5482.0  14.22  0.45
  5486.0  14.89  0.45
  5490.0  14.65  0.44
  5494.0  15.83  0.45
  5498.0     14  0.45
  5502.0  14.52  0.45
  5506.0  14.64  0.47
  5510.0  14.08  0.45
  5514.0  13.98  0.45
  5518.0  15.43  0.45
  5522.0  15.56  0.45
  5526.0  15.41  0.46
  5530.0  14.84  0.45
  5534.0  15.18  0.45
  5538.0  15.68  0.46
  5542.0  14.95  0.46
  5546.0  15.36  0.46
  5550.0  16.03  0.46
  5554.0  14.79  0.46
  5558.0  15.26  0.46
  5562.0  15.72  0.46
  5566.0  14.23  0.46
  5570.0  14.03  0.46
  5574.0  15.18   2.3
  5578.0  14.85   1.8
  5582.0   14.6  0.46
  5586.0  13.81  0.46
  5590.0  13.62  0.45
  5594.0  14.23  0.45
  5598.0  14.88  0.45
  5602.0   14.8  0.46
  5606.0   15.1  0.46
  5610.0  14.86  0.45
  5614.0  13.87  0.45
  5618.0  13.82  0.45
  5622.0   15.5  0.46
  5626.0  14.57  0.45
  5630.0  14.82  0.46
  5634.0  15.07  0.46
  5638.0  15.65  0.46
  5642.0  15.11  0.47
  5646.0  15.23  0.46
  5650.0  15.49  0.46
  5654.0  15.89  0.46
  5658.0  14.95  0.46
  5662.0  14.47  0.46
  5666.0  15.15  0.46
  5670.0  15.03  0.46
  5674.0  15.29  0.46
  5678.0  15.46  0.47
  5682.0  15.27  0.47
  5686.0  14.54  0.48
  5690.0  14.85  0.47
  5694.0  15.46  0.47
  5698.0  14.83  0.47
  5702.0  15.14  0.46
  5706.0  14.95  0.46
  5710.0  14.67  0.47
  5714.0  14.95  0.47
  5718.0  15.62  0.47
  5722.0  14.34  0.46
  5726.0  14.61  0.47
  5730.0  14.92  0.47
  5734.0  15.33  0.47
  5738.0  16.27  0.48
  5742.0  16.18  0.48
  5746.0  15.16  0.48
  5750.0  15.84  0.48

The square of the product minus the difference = 0.039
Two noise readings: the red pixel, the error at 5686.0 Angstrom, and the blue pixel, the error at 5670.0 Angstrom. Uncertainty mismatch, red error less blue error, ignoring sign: 0.0200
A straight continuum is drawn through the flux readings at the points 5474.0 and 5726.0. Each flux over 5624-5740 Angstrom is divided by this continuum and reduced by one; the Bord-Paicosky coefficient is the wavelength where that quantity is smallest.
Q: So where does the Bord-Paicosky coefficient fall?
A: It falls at 5722.0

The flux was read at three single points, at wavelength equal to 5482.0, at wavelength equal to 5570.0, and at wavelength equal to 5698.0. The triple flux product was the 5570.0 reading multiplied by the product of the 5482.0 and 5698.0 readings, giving 2959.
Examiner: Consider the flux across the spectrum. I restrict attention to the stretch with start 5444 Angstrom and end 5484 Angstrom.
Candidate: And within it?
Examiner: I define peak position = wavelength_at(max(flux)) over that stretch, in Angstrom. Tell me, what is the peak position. 5450.0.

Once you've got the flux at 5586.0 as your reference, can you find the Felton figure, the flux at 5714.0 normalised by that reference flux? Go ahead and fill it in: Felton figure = 1.08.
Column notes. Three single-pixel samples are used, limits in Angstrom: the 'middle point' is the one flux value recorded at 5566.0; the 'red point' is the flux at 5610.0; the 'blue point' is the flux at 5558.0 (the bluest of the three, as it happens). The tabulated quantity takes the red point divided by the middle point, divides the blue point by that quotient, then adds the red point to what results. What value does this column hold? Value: 29.5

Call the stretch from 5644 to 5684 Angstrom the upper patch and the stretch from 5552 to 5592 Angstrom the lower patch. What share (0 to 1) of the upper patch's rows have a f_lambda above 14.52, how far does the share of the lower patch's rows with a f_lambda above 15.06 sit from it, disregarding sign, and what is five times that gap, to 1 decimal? 3.0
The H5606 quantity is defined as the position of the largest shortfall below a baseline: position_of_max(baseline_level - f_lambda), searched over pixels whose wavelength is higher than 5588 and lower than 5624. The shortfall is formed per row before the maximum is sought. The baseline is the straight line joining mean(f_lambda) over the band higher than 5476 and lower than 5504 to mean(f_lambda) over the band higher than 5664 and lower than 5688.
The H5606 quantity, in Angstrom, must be 5590.0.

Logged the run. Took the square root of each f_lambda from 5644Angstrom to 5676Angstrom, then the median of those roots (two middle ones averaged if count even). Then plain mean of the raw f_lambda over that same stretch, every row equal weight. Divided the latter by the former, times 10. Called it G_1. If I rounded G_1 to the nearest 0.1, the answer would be 39.0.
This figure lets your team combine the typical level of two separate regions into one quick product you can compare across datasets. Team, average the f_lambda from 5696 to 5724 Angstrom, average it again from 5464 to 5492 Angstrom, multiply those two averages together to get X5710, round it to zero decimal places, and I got 218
